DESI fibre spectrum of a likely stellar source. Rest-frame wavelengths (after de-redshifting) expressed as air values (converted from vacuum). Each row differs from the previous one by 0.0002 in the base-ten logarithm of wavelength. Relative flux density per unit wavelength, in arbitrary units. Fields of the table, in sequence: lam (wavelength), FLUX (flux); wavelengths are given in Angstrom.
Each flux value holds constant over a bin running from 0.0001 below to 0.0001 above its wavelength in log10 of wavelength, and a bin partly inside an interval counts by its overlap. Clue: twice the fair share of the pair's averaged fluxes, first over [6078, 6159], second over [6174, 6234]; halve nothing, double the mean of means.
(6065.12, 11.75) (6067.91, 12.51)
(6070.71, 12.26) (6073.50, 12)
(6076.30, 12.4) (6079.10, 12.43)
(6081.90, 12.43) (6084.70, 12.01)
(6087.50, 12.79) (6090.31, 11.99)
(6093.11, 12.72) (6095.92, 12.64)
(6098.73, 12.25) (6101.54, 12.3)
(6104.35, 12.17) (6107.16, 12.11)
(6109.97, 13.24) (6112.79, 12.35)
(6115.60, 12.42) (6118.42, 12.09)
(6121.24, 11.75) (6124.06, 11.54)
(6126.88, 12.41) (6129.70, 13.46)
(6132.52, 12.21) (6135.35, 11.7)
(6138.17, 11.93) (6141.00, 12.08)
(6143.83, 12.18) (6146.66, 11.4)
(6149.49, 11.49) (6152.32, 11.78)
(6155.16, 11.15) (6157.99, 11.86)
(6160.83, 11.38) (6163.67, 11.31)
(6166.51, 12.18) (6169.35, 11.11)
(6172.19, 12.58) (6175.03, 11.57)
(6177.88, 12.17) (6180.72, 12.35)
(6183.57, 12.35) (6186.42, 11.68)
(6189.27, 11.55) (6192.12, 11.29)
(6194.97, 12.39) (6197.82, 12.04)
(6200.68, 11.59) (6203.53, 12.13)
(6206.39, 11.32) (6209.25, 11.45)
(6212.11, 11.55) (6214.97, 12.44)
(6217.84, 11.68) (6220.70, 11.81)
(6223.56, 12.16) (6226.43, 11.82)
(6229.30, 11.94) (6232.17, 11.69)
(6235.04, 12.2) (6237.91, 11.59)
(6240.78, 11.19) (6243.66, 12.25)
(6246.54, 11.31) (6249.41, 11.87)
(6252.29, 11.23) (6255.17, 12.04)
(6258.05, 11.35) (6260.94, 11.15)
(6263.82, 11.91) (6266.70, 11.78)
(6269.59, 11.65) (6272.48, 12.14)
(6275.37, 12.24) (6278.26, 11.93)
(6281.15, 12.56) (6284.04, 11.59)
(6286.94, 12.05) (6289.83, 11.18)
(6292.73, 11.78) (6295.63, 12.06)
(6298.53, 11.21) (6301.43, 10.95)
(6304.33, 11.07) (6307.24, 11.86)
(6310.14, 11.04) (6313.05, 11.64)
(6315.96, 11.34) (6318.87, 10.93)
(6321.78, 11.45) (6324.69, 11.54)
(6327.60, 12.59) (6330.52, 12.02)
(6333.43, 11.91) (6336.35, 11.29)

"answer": 24.0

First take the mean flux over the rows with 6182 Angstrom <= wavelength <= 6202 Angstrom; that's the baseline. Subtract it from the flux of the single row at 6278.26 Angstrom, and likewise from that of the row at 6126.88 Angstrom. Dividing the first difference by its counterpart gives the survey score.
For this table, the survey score 0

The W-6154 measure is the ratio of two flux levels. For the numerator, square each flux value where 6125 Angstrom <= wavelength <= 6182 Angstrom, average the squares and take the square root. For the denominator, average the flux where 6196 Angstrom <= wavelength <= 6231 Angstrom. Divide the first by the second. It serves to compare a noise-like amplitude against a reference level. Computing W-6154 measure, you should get 1.01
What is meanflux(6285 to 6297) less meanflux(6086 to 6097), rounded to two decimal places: -0.77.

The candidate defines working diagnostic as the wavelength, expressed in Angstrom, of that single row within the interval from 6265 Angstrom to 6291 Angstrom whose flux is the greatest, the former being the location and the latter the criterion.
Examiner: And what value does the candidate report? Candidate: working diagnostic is 6281.15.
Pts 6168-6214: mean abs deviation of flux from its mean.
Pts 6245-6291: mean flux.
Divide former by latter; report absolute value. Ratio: 0.035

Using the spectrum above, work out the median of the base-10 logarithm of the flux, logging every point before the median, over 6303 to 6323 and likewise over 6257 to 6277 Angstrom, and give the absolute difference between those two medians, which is 0.0165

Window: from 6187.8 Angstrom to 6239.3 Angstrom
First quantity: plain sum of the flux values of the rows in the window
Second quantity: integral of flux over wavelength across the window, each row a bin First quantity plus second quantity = 821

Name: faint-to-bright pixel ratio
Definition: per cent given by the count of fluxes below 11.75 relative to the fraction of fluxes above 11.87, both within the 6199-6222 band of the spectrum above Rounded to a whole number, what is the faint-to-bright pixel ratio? 2000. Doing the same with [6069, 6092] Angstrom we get 0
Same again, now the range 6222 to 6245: 600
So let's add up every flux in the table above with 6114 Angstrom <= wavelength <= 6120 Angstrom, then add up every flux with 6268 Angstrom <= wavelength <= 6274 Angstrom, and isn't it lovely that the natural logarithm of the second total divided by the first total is -0.03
